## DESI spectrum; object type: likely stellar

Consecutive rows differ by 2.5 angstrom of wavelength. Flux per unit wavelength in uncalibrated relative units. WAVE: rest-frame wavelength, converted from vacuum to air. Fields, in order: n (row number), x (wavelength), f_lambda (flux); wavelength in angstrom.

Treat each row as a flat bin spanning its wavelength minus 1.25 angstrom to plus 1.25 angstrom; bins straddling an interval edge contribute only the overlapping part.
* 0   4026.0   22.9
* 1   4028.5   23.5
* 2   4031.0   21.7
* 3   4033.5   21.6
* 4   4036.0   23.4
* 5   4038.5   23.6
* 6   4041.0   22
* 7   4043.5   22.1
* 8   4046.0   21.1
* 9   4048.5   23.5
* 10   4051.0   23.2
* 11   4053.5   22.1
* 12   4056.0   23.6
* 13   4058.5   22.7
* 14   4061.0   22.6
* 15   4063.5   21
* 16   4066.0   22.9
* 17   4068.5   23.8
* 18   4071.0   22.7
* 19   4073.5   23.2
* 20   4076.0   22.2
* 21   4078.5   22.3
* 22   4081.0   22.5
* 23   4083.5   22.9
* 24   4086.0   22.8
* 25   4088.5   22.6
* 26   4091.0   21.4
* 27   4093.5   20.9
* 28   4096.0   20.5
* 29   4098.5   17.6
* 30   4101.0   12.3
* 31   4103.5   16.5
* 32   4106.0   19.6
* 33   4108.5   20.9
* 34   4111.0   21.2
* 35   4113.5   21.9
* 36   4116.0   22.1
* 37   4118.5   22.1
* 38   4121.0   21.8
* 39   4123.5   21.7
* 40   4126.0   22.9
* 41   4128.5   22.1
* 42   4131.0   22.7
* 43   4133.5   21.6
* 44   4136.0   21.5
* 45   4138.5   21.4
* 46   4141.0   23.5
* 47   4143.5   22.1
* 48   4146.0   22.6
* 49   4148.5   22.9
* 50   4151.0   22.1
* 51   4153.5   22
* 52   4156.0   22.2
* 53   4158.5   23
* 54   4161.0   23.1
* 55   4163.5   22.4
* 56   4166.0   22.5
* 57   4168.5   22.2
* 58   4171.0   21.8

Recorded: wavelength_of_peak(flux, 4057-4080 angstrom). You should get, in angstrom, 4068.5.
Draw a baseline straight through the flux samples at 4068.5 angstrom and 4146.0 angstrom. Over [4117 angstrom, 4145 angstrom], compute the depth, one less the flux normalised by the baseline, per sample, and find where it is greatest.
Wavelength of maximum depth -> 4138.5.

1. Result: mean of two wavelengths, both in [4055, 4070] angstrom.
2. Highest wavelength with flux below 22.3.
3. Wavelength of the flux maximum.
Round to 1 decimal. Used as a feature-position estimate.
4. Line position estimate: 4066.0 angstrom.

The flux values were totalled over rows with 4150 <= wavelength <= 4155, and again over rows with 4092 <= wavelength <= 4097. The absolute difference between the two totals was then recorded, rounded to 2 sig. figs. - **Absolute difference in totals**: 2.7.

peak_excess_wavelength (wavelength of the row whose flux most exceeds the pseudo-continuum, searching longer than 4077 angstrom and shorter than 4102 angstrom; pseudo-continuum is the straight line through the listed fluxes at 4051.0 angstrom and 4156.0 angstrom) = 4083.5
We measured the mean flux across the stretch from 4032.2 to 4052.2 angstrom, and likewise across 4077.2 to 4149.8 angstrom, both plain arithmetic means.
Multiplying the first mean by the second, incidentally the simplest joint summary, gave 480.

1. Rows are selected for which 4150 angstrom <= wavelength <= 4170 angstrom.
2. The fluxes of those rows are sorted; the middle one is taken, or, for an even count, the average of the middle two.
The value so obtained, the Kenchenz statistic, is 22.3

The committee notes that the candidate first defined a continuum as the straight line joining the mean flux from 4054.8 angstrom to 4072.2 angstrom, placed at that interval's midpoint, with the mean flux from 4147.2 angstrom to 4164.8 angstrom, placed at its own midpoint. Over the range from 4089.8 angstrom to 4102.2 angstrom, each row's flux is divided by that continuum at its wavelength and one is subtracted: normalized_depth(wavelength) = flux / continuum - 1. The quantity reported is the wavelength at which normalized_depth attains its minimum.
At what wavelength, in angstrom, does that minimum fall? 4101.0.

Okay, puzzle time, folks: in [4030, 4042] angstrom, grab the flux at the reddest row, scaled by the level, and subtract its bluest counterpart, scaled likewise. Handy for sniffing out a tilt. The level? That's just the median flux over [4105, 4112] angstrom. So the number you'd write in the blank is 0.01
